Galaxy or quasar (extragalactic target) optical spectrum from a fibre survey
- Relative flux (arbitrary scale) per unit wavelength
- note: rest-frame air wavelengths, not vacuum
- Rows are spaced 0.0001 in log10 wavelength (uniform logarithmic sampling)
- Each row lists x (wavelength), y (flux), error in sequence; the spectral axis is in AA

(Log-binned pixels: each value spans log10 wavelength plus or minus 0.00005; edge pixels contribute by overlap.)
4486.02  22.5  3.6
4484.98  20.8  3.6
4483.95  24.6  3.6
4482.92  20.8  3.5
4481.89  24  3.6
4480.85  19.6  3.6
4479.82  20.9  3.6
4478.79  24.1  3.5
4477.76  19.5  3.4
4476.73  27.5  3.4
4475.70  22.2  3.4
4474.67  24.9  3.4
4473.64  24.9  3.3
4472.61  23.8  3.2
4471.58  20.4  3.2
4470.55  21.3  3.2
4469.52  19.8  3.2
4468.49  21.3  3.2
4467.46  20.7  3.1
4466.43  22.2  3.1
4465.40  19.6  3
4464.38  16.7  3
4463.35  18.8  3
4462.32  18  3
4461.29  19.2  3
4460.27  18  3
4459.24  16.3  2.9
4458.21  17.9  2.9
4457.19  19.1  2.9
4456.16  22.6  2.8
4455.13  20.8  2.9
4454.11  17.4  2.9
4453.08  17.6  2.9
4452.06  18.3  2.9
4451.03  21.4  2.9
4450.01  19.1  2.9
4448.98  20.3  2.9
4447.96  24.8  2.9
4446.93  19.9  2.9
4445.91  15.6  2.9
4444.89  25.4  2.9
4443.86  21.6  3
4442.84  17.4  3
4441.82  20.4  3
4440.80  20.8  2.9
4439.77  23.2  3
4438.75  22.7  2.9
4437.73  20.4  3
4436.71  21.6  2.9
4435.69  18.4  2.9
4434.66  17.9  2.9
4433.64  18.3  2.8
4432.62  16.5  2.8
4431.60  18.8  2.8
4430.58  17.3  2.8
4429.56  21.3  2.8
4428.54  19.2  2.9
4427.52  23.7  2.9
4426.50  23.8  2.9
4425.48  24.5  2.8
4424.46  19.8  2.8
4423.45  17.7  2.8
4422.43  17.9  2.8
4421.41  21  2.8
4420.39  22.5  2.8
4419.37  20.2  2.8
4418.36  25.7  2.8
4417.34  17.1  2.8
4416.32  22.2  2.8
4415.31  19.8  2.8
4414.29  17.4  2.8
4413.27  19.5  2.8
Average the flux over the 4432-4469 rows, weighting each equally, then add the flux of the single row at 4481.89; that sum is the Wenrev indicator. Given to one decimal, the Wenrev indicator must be 43.7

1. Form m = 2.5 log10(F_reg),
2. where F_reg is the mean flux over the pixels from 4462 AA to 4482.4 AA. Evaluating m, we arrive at 3.33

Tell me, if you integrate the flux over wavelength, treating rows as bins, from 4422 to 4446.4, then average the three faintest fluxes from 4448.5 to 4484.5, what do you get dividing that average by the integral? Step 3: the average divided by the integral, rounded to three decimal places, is 0.034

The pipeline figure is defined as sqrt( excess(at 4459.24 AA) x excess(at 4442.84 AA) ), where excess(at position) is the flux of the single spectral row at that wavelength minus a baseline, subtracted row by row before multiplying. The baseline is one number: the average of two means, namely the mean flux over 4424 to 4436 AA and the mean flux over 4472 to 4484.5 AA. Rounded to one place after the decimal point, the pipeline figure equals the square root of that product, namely 4.6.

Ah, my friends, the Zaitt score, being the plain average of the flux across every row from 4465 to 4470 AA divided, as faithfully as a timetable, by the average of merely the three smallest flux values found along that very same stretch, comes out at 1.03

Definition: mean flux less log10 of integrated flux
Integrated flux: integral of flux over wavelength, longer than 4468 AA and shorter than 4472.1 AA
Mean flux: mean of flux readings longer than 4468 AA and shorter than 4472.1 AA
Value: 18.8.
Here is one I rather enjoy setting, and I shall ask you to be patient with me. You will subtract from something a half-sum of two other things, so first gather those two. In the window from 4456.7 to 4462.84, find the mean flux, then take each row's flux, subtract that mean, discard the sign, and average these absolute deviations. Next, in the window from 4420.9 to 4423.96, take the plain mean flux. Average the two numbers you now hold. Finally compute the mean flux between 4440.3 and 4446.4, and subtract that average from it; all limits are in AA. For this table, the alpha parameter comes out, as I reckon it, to 10.4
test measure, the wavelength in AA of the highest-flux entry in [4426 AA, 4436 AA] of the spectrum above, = 4426.50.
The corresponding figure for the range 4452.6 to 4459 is 4456.16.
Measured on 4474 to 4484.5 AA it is 4476.73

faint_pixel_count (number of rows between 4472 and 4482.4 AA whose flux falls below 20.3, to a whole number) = 2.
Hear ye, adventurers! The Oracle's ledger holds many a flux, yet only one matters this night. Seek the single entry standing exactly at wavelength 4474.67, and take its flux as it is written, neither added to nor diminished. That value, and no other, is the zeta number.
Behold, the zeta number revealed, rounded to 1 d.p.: 24.9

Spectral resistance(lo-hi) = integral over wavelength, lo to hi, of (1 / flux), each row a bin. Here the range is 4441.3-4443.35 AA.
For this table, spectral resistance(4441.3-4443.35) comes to 0.109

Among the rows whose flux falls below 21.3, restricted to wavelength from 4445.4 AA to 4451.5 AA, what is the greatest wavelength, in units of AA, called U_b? 4450.01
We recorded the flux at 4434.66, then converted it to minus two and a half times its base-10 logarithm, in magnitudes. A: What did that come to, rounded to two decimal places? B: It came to -3.13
